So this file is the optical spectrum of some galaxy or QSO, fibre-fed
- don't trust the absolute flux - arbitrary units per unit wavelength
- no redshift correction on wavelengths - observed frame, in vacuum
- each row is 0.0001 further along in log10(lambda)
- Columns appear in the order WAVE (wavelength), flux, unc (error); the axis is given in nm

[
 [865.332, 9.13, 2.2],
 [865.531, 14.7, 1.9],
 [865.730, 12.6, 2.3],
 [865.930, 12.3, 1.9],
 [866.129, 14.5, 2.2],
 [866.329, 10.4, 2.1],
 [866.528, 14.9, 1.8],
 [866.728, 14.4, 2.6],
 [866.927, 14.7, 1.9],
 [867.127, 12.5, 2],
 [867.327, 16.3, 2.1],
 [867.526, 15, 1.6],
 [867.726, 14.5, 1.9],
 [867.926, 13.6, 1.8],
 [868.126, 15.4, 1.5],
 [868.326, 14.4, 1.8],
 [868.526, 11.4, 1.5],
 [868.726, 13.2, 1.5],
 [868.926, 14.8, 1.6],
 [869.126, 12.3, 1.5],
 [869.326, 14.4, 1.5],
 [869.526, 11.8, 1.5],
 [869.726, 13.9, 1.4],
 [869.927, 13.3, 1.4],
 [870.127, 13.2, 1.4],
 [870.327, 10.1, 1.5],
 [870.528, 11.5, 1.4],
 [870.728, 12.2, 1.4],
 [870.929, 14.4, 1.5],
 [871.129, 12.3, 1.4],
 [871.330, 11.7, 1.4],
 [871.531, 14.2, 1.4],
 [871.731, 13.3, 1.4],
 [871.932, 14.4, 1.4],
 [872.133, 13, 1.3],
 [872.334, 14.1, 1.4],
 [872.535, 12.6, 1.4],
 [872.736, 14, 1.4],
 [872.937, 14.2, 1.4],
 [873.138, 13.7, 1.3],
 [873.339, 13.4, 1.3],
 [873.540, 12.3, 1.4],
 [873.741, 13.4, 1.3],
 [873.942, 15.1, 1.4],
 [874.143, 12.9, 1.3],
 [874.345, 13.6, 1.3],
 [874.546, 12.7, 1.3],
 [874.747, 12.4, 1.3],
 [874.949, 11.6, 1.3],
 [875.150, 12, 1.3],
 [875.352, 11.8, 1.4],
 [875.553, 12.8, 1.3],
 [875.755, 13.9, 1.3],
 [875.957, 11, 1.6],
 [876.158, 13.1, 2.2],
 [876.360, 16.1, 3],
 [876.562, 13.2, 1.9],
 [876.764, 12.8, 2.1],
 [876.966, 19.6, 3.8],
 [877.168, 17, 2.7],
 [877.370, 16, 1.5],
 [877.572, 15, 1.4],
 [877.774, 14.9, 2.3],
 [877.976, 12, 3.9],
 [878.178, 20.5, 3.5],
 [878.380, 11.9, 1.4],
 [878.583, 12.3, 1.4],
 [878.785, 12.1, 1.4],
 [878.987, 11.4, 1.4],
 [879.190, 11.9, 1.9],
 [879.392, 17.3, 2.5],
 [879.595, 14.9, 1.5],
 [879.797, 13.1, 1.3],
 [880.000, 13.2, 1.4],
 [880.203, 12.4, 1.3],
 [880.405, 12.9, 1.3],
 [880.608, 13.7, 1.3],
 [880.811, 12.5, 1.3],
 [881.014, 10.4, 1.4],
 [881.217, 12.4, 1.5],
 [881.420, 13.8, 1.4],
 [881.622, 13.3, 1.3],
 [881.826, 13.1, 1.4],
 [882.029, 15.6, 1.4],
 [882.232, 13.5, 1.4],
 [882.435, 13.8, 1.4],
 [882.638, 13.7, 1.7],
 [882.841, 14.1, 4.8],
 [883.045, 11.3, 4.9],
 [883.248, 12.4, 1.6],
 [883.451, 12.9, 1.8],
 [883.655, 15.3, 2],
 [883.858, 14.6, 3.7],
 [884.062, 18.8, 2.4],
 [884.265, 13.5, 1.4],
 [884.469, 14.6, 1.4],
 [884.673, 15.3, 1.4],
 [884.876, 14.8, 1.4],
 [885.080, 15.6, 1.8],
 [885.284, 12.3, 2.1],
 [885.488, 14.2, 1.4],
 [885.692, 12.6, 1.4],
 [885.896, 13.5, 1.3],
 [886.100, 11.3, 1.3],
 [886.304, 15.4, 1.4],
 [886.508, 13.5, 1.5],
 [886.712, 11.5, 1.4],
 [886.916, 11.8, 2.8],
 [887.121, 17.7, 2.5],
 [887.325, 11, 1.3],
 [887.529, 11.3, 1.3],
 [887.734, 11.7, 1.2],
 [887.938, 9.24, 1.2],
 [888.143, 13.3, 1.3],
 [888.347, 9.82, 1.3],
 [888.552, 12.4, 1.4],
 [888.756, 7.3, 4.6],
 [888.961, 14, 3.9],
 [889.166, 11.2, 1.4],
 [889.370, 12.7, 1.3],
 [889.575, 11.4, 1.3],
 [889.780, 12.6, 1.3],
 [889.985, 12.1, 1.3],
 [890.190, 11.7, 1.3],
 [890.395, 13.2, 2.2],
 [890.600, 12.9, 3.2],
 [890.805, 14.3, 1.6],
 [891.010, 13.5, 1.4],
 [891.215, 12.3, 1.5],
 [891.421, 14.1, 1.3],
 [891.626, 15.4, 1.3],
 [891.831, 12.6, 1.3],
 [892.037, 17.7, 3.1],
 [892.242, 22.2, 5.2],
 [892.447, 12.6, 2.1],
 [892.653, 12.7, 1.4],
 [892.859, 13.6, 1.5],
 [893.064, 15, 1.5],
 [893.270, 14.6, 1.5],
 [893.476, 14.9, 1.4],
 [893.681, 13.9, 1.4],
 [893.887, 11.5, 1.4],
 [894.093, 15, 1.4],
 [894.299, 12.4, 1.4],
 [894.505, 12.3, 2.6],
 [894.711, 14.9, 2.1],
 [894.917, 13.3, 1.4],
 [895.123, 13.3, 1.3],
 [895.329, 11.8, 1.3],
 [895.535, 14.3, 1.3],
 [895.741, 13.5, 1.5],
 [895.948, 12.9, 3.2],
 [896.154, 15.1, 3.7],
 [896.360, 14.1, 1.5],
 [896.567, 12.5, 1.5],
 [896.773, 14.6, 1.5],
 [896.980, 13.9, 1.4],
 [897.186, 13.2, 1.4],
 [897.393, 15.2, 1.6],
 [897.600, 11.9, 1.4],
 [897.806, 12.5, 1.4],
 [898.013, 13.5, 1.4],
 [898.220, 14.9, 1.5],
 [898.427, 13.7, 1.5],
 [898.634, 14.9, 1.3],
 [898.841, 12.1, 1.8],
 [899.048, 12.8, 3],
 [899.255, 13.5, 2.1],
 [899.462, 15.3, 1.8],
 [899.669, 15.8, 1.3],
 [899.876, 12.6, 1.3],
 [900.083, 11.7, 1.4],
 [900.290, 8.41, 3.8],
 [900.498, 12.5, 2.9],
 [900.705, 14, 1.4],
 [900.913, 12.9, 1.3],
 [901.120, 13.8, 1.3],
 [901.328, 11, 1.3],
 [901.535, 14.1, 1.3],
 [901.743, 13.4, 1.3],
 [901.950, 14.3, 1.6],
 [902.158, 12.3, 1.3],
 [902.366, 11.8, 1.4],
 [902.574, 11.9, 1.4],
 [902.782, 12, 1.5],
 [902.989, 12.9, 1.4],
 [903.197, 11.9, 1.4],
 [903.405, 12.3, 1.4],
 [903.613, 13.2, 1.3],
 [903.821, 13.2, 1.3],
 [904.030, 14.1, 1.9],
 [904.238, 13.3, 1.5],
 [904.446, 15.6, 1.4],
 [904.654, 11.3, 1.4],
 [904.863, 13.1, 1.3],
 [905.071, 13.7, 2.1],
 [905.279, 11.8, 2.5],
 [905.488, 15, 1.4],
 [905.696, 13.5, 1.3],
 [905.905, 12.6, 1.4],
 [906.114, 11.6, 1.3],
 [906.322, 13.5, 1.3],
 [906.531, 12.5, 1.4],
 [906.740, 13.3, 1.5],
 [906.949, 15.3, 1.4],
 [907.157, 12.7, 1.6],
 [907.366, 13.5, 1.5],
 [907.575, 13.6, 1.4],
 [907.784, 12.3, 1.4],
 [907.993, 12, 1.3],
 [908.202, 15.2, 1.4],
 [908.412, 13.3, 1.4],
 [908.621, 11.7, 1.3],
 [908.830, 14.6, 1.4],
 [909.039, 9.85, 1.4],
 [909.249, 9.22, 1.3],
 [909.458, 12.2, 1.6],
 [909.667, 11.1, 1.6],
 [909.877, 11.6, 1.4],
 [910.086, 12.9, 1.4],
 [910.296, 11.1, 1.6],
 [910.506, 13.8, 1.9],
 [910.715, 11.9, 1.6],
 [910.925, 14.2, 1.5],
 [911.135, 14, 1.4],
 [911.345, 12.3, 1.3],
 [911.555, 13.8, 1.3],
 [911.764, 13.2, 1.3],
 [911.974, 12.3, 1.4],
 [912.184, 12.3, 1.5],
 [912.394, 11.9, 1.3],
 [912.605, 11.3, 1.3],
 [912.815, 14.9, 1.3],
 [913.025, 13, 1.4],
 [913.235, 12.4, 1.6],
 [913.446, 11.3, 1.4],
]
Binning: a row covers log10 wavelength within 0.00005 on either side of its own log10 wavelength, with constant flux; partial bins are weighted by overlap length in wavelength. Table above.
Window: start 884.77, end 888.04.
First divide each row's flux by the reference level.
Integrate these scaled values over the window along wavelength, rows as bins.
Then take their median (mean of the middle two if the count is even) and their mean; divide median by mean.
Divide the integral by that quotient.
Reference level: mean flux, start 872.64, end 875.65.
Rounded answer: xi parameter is 3.38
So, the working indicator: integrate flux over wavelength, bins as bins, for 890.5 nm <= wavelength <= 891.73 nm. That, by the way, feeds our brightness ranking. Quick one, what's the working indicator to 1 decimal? 16.9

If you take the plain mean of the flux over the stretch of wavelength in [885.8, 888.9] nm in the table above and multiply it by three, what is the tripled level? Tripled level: 36.2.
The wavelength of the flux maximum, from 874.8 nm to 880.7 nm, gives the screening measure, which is 878.178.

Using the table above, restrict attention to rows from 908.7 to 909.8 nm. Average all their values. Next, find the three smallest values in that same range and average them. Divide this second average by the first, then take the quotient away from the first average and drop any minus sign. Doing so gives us 10.5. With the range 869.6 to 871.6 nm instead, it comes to 11.8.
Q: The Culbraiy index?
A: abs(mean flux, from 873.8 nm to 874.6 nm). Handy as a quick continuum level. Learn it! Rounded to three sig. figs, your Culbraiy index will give 13.6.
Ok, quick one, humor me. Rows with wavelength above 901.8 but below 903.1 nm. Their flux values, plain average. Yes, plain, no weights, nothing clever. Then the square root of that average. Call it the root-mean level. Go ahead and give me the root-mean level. 3.54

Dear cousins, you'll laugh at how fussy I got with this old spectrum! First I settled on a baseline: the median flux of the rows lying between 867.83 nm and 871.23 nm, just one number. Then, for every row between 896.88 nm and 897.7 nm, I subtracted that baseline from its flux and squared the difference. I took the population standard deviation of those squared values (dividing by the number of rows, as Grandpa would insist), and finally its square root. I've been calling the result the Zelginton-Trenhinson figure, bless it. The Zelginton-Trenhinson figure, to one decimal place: 1.2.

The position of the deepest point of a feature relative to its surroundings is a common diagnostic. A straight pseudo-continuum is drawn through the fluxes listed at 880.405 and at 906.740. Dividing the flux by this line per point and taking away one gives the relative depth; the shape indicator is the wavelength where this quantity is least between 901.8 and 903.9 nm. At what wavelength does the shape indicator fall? 902.366 nm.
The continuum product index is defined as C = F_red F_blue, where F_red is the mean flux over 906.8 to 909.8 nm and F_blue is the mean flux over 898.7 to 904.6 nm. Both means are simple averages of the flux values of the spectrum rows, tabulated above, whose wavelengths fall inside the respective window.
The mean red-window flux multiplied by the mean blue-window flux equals 163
